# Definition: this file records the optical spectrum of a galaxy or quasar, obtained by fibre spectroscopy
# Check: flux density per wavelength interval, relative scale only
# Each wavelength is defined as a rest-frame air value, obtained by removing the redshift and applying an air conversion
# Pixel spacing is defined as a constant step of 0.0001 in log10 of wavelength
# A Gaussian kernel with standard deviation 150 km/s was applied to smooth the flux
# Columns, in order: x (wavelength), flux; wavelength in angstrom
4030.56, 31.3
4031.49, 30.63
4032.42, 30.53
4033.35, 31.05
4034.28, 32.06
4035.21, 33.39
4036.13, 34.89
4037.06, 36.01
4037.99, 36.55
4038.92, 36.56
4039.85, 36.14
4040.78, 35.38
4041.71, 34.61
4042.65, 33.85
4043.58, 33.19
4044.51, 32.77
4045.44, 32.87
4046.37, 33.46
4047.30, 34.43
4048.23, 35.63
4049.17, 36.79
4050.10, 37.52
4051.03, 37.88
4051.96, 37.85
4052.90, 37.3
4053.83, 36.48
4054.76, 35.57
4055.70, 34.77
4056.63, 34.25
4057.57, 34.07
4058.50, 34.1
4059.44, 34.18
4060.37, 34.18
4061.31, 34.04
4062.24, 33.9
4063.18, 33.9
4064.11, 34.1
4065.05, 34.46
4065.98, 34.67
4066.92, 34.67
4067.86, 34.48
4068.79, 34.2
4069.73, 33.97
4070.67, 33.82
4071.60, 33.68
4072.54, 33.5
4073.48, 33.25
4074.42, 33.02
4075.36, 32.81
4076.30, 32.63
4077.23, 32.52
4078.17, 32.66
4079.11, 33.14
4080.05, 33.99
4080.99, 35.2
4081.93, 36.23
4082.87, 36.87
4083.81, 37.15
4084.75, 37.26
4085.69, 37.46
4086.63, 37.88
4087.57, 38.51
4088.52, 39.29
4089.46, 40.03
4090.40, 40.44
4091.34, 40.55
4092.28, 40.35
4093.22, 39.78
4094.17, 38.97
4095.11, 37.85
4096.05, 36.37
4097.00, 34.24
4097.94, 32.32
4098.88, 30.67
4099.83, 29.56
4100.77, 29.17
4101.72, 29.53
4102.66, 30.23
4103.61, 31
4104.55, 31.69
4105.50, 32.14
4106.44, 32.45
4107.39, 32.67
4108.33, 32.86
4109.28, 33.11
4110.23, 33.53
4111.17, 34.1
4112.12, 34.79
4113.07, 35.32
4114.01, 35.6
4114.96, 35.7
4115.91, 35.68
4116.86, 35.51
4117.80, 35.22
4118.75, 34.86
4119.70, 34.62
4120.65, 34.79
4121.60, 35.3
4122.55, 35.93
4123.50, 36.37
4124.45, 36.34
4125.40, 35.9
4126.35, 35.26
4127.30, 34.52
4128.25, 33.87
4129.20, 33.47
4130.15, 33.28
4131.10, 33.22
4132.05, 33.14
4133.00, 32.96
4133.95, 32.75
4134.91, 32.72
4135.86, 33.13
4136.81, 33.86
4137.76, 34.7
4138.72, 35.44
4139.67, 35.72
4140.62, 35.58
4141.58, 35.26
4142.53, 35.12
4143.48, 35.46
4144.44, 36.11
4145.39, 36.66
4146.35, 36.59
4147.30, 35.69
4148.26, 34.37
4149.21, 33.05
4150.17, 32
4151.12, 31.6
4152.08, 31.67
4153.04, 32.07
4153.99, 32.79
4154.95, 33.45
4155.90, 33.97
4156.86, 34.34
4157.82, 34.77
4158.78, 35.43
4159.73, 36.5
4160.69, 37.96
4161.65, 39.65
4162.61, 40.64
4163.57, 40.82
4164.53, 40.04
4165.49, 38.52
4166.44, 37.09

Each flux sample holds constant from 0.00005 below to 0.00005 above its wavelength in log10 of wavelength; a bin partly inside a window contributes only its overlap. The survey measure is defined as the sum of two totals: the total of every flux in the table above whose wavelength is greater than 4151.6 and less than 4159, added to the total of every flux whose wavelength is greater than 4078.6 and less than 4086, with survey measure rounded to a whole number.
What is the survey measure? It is 556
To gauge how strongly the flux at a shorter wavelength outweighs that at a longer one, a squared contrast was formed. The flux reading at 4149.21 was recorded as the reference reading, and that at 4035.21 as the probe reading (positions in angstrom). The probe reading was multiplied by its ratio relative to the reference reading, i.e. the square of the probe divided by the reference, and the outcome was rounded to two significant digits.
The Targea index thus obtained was 34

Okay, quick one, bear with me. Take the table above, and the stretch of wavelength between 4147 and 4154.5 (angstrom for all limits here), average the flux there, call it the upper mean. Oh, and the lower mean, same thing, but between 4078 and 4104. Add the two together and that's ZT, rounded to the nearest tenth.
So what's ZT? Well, 68.5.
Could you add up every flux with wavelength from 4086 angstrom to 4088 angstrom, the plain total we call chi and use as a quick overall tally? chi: 76.4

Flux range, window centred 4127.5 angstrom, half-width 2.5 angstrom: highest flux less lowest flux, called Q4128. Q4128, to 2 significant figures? 2.4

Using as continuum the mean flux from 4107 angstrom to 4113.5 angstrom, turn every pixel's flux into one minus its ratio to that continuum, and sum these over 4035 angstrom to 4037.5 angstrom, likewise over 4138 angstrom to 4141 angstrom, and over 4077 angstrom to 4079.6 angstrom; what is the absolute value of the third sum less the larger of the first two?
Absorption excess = 0.18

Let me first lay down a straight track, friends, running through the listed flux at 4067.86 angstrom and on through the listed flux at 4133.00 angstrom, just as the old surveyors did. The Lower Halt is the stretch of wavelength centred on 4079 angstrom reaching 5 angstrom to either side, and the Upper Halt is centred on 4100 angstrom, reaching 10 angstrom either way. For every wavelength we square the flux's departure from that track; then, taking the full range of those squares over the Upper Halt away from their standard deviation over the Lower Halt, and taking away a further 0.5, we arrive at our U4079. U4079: -41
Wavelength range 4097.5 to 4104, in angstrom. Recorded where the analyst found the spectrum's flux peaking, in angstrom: 4097.94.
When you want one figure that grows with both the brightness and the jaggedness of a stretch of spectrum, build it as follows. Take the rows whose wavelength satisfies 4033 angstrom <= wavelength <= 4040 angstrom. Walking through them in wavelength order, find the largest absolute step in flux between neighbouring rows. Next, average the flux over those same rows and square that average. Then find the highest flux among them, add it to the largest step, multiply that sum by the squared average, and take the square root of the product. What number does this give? 213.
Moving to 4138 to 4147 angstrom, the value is 218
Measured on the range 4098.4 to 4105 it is 173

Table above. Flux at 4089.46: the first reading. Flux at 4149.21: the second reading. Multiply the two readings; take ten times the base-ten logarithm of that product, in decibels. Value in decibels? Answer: 31.2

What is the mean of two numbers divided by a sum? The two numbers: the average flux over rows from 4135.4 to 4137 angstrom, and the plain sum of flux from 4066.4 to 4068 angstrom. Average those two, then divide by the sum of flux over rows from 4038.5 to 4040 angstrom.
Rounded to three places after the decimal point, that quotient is 0.706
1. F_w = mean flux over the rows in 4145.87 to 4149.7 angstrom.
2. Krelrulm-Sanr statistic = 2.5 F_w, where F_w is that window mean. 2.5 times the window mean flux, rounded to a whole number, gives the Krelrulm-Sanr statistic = 87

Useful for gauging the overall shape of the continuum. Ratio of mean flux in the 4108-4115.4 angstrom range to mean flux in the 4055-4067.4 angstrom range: 1.00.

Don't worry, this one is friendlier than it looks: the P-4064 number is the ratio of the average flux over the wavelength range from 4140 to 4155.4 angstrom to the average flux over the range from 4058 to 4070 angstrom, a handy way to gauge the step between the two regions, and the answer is 1.00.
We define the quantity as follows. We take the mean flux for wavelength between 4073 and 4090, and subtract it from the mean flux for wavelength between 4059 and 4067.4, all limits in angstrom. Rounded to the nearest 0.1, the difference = -1.3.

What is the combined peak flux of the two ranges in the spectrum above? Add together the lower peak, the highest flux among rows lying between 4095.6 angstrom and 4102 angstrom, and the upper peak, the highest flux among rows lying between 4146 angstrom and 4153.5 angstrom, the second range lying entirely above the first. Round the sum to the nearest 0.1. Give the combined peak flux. 73.0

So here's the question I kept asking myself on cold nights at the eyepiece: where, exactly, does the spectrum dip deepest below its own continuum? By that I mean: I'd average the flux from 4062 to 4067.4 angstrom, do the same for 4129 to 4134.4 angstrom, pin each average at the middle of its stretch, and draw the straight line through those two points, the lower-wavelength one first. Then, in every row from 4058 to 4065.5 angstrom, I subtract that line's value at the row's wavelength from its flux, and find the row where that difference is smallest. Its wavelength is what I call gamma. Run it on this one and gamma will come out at 4062.24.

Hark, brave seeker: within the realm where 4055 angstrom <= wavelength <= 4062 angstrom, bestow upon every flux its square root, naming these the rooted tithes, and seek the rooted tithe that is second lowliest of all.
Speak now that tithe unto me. 5.84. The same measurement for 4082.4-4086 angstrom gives 6.10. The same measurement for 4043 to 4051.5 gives 5.73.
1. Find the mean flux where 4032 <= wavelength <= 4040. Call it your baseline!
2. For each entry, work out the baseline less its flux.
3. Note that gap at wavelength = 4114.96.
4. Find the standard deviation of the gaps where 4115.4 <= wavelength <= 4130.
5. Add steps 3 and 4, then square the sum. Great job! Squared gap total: 0.6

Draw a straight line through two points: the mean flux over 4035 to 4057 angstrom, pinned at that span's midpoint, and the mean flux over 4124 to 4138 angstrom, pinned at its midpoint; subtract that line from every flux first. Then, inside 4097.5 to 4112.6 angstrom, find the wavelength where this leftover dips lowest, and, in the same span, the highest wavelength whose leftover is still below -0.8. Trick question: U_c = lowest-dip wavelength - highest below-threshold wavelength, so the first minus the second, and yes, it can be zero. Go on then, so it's -8.5 angstrom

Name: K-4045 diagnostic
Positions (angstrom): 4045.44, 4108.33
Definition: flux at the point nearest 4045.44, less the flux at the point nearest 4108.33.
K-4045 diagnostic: 0.0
